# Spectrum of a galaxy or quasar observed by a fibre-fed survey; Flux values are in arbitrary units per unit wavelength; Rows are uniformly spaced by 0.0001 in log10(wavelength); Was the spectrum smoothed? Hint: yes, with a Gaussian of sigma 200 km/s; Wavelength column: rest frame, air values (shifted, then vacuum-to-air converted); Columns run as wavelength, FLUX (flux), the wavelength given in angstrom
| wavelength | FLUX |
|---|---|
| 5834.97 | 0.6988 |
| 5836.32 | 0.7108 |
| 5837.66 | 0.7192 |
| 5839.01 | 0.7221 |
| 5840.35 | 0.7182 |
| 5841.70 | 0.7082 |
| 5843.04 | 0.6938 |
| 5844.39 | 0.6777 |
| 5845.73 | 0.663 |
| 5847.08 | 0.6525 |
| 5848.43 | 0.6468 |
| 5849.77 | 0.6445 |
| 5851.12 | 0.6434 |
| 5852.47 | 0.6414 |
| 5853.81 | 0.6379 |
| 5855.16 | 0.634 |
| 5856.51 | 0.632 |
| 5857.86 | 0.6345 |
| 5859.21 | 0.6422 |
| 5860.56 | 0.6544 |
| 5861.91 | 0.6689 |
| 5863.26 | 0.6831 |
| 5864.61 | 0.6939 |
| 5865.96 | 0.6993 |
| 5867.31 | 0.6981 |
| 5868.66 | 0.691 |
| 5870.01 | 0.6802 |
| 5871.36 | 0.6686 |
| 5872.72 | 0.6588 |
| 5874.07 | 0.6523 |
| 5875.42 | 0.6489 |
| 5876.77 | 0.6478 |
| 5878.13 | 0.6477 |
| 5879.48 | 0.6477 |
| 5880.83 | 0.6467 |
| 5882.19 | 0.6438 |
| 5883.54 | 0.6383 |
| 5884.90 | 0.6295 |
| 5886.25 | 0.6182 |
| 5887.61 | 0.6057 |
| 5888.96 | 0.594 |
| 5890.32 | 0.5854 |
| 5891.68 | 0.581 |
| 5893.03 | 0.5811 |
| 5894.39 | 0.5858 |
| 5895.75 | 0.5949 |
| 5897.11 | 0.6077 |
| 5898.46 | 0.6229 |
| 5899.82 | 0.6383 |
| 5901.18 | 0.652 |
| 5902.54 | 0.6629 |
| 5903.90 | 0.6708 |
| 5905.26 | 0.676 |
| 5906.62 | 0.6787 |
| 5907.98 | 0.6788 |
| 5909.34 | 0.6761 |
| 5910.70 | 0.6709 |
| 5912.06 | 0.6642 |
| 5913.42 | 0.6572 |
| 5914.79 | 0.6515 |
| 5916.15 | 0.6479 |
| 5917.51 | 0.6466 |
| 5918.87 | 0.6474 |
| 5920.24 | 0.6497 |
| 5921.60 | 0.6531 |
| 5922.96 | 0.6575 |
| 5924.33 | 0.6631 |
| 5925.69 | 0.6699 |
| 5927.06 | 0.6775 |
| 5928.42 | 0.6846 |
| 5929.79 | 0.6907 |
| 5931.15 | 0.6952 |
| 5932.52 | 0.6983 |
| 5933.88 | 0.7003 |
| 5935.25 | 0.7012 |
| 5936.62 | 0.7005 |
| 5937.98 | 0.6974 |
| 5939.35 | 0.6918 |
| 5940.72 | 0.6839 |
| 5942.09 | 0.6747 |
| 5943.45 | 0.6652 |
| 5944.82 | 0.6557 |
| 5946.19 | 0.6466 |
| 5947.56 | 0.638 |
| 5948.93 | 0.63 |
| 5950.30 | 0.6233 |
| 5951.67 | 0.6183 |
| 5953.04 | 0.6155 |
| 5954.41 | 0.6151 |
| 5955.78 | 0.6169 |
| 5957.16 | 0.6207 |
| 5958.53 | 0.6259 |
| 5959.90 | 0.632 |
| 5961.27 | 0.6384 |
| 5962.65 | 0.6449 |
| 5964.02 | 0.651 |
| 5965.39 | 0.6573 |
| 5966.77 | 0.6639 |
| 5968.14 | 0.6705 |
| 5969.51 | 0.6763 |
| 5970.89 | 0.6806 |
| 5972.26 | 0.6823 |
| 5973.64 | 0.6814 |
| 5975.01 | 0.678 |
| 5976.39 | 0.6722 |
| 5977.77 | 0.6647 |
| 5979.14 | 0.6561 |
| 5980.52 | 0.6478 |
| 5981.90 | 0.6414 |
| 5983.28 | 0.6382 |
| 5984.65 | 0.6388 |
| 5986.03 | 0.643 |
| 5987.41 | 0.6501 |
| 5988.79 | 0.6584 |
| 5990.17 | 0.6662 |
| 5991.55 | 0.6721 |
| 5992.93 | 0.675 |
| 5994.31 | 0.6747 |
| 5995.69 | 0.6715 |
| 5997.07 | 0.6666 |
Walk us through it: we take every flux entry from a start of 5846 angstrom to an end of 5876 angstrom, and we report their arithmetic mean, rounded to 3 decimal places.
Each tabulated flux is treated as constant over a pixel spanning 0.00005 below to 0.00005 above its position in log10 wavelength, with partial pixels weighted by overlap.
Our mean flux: 0.659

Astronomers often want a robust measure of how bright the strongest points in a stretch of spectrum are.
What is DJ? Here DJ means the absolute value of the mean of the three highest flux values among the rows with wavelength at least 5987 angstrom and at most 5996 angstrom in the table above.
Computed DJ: 0.67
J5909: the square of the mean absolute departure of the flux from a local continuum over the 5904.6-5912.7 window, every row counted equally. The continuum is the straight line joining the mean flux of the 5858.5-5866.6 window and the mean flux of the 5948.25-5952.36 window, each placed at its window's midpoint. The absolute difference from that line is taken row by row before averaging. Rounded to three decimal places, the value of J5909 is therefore 0.001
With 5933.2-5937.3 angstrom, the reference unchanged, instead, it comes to 0.005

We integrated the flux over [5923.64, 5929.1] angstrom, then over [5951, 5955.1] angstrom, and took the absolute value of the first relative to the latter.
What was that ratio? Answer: 1.5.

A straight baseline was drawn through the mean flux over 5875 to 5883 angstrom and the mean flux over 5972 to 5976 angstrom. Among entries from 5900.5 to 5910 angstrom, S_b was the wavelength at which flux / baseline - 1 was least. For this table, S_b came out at 5901.18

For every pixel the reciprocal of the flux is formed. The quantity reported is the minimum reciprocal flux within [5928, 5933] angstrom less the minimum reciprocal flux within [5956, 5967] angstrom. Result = -0.074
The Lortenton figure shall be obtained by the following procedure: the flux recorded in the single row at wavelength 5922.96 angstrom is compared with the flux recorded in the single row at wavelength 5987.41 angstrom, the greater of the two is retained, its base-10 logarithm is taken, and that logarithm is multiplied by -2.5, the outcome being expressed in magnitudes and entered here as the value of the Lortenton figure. 0.455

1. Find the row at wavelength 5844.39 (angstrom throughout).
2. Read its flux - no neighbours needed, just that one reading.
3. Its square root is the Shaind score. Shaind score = 0.823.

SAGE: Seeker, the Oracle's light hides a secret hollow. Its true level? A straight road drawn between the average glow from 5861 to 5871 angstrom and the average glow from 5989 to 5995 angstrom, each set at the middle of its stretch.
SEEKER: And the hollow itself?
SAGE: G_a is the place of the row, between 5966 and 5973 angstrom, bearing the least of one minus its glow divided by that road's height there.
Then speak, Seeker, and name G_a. 5972.26 angstrom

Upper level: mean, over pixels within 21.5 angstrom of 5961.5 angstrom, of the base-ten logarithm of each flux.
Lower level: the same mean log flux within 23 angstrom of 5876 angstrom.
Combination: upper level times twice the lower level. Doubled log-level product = 0.0727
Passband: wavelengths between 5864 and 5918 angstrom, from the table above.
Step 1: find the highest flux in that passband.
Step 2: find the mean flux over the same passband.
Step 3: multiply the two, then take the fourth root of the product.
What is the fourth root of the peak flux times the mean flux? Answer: 0.820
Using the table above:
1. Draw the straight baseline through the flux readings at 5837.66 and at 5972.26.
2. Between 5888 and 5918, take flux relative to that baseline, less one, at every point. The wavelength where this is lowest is 5891.68 angstrom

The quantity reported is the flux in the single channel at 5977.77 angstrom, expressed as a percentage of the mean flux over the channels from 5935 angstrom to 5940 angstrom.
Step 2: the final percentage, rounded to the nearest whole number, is 95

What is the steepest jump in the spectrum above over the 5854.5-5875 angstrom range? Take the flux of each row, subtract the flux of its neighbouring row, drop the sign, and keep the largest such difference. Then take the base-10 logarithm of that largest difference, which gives -1.84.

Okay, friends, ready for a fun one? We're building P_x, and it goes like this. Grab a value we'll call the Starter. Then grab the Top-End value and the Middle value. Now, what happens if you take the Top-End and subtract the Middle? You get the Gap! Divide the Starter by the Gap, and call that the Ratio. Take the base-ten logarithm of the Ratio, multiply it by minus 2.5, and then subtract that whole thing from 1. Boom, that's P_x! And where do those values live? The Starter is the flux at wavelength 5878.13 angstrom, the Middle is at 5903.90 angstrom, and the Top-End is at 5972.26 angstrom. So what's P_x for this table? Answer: 5.4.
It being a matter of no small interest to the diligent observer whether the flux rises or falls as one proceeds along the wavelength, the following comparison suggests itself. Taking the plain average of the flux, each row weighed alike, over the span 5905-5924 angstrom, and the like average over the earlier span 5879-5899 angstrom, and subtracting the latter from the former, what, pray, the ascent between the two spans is 0.049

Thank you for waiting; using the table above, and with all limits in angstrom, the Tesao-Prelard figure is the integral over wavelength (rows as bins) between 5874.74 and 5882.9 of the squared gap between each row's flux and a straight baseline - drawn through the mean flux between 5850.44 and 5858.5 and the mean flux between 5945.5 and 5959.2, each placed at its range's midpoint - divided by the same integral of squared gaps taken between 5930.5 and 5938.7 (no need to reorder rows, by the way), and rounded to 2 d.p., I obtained 0.03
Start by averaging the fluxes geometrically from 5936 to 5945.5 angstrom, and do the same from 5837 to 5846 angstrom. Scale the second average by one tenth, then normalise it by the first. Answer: 0.103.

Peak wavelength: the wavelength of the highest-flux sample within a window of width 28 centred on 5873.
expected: 5865.96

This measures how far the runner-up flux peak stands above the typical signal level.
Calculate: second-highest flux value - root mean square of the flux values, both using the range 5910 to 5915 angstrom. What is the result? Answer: 0.003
